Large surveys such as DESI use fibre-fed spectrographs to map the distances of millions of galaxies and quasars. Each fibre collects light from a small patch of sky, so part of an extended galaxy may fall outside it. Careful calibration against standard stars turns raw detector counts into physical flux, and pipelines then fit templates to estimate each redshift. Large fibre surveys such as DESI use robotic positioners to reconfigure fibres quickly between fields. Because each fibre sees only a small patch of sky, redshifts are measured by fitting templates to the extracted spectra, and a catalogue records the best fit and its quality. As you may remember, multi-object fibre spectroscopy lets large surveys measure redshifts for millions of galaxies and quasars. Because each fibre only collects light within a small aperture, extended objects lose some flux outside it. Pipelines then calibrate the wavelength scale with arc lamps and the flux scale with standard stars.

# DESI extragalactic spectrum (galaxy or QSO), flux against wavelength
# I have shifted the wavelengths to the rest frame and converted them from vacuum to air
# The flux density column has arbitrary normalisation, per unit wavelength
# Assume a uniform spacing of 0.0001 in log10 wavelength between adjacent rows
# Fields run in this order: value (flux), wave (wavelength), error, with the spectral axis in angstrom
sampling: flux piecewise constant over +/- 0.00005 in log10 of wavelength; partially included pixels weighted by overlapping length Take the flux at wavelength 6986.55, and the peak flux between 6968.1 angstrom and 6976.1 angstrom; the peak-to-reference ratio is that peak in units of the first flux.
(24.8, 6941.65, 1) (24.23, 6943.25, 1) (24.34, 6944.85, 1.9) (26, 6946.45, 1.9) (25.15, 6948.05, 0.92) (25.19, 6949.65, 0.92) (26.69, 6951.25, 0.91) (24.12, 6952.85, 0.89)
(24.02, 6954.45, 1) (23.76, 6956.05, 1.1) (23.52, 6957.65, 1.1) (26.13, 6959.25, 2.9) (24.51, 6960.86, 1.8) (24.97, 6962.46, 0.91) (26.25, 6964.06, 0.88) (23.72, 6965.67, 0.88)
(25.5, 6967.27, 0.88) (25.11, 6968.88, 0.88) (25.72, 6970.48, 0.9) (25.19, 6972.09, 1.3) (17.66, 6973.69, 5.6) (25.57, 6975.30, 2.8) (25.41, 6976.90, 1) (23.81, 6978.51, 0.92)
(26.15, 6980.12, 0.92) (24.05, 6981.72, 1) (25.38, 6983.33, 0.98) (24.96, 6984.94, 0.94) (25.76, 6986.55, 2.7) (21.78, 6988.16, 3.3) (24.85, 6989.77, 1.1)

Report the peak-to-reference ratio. 1.00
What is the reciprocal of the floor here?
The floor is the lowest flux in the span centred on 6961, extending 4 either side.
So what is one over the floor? 0.0425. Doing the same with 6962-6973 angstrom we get 0.0422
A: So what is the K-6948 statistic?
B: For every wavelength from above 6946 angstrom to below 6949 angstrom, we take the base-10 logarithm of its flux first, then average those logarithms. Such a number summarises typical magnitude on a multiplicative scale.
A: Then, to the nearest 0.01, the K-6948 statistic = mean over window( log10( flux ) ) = 1.41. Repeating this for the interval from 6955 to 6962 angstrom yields 1.39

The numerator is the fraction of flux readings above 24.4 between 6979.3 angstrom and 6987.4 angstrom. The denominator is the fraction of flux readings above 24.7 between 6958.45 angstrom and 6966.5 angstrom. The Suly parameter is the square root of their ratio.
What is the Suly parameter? 1.15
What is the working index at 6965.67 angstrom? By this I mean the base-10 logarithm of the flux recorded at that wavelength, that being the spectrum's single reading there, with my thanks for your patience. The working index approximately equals 1.38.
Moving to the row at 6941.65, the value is 1.39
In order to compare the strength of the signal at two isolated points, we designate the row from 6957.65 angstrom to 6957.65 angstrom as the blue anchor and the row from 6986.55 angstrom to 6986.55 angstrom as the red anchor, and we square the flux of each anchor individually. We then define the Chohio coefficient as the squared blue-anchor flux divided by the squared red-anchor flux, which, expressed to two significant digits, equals 0.83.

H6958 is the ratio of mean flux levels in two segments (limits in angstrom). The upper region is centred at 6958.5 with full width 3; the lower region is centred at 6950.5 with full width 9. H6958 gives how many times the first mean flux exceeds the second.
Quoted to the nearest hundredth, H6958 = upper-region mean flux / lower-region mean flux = 0.99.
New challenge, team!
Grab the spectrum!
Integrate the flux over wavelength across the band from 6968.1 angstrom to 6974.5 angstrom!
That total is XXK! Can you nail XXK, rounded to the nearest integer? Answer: 150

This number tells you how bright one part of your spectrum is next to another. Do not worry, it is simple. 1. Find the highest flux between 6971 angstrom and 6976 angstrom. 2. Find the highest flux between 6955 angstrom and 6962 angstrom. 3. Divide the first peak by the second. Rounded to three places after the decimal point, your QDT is 0.979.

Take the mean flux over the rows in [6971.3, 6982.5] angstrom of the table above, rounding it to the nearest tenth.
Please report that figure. 24.0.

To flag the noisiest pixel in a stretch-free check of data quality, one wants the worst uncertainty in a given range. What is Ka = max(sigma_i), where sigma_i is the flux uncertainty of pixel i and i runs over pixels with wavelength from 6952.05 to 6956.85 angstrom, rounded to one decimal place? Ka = 1.1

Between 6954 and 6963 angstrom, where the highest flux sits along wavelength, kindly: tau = 6959.25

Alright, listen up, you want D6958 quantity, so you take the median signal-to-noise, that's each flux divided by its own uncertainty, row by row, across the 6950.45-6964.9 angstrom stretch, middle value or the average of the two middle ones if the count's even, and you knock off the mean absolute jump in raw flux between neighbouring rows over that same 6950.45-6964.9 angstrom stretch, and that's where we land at 23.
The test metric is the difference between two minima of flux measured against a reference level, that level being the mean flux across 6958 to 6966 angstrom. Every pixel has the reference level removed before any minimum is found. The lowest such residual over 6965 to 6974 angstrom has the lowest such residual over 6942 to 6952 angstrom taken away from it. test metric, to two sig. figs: -6.6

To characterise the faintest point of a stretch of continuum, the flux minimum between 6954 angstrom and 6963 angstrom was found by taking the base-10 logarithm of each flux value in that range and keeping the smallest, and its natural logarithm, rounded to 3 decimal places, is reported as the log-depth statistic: 0.316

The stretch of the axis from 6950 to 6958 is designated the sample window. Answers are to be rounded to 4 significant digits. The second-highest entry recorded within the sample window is 24.12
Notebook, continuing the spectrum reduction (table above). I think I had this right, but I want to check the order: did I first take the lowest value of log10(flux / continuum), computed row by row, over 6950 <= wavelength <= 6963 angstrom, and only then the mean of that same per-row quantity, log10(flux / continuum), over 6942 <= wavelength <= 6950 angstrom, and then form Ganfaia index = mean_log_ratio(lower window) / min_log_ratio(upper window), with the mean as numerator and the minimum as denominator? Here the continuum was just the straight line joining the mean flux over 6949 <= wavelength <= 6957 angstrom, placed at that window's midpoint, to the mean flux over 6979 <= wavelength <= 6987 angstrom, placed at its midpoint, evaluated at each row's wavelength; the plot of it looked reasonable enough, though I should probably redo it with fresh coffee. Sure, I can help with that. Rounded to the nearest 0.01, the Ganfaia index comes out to -0.24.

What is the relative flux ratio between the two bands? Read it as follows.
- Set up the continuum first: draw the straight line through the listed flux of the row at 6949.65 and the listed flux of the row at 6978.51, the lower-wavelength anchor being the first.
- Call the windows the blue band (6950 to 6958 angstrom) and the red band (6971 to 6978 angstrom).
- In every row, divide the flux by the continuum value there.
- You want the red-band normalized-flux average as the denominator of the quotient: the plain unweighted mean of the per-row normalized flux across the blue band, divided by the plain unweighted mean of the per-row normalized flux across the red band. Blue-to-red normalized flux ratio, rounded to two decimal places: 1.00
